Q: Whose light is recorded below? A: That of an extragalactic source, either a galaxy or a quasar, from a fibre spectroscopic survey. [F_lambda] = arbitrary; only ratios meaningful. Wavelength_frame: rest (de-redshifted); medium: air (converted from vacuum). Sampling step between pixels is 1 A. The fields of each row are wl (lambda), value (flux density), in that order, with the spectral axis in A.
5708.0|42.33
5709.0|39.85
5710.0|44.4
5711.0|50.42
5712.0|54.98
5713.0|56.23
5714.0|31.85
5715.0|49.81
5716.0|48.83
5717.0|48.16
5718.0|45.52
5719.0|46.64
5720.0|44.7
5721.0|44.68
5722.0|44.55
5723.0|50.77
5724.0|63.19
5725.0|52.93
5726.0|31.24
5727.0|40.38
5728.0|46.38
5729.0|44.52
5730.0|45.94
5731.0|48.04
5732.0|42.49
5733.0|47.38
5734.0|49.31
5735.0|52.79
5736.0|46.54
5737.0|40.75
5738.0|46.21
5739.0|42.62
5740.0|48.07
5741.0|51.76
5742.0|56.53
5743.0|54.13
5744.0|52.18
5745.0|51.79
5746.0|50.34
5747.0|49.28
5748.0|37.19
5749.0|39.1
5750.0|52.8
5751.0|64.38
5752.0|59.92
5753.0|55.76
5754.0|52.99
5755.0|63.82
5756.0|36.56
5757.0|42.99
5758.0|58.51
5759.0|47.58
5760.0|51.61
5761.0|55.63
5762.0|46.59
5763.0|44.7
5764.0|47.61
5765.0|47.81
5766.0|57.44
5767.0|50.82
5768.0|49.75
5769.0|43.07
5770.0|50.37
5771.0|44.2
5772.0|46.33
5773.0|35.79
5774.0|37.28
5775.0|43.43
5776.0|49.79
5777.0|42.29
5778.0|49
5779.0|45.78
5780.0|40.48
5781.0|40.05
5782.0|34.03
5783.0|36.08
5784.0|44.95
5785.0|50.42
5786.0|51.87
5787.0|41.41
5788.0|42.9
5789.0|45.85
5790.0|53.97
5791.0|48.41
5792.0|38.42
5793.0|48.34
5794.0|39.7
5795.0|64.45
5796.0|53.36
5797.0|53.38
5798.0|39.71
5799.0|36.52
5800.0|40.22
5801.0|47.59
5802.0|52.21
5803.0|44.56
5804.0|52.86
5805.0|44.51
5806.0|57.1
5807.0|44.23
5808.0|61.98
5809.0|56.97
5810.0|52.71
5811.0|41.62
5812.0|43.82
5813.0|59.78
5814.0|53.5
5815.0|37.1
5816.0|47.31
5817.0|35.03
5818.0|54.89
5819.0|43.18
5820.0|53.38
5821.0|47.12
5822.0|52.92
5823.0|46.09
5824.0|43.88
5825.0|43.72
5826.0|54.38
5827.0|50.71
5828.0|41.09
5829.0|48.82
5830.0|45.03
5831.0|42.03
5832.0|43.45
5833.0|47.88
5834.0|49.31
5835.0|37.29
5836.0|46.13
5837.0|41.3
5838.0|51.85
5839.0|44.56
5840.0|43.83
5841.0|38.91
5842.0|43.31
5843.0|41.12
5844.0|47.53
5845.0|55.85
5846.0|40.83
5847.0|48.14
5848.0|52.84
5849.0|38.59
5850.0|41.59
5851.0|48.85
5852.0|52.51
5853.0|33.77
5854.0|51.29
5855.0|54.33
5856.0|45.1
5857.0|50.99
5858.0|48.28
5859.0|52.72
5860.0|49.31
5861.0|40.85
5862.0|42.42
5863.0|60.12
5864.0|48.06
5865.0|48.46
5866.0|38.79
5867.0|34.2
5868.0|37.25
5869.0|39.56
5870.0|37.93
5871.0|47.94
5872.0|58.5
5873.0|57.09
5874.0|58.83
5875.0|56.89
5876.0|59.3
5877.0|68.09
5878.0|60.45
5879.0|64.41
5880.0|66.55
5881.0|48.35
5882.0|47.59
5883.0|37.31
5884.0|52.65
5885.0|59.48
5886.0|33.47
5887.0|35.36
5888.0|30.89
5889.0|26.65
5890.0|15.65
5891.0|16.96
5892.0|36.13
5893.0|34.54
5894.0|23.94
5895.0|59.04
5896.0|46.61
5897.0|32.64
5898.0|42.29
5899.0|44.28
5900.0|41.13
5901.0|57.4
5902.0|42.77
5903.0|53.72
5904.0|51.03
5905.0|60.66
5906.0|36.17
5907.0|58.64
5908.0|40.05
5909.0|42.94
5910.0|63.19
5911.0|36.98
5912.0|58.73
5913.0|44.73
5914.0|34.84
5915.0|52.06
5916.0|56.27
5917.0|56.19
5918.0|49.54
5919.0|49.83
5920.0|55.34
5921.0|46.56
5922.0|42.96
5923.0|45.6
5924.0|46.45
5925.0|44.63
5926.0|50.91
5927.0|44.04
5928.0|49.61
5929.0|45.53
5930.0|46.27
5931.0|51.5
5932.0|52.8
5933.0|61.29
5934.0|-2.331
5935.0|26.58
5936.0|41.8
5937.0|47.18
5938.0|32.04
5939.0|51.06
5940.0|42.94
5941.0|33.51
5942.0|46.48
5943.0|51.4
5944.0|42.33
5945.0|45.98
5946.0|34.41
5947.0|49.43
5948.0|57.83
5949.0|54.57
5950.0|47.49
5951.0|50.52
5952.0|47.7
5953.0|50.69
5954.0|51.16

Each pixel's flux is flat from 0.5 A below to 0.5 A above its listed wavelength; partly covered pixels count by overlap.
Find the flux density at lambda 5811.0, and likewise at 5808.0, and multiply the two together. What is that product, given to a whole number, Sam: 2580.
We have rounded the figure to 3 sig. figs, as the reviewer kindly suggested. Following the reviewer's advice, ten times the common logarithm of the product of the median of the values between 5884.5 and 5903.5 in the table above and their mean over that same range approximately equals 31.4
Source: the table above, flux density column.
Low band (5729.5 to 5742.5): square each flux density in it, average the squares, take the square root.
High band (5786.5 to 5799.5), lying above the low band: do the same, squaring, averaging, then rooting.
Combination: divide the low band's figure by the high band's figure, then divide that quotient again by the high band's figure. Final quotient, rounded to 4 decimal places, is 0.0214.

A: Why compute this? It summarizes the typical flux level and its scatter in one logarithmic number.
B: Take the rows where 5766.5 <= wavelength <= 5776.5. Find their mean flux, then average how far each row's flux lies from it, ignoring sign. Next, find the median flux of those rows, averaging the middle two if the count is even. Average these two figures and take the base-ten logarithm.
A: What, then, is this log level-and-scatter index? 1.39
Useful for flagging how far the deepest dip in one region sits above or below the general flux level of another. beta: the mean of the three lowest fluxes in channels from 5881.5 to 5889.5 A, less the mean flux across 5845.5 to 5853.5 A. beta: -14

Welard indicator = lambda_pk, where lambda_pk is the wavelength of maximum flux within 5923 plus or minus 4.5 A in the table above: 5920.0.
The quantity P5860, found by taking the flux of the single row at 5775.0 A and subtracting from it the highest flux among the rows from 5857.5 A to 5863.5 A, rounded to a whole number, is -17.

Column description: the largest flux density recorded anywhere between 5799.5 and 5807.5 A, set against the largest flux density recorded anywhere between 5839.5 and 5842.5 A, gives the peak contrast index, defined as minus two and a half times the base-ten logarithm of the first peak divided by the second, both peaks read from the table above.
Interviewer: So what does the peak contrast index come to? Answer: -0.29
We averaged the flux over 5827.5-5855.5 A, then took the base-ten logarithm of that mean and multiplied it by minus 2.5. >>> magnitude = -4.14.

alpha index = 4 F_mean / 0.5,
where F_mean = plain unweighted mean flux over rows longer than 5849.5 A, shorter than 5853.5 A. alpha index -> 353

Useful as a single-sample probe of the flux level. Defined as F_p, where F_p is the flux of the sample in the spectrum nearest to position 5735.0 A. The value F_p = 52.79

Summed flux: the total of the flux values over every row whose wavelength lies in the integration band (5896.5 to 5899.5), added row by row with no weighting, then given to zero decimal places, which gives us 119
